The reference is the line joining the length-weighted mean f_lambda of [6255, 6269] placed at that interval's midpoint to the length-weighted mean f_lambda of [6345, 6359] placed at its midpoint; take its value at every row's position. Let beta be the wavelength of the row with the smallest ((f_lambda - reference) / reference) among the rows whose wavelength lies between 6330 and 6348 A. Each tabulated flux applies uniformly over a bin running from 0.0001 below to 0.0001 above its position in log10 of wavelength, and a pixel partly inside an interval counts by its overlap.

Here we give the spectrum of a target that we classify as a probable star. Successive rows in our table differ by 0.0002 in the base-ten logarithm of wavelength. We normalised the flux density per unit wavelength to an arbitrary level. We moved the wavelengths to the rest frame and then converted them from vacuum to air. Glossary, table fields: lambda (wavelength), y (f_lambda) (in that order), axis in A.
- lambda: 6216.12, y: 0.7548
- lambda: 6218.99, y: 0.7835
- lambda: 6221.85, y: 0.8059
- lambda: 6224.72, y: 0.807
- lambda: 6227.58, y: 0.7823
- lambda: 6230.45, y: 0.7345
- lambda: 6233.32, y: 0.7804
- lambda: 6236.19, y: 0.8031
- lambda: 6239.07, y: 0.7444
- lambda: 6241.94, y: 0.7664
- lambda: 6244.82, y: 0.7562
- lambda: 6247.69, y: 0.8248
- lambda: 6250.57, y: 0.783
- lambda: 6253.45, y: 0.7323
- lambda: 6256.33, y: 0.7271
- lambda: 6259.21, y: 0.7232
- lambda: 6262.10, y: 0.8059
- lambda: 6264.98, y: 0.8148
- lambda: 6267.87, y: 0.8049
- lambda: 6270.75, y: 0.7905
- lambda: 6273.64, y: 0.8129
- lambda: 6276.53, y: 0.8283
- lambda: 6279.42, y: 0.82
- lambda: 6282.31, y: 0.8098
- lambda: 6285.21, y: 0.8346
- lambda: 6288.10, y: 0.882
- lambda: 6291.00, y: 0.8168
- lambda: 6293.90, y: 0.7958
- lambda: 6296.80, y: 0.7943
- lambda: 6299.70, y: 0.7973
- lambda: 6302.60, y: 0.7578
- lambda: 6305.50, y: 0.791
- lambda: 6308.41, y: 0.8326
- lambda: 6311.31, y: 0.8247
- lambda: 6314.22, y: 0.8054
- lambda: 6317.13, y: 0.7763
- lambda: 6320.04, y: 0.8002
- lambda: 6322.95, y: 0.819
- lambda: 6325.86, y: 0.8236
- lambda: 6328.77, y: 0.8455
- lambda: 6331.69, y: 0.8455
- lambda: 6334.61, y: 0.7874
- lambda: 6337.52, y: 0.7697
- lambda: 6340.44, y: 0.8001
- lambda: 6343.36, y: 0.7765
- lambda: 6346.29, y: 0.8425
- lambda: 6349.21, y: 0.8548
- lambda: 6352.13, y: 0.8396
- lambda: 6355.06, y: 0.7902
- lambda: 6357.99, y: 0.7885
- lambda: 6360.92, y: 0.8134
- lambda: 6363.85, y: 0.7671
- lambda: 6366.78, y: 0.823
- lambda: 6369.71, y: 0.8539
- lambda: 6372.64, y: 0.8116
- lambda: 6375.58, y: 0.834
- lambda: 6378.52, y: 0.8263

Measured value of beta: 6337.52 A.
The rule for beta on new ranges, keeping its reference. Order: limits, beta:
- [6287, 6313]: 6302.60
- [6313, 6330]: 6317.13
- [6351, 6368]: 6363.85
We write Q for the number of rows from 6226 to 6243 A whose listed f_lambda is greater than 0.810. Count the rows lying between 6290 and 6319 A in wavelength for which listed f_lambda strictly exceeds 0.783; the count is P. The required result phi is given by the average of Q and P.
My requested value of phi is 4.0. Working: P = 8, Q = 0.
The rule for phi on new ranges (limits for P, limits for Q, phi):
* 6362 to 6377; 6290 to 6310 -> 3.0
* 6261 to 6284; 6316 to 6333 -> 6.0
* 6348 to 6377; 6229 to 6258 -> 5.0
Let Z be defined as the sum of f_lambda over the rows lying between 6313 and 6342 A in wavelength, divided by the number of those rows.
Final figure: 0.807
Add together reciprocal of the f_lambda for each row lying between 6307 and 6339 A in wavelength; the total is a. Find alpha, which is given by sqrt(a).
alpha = 3.68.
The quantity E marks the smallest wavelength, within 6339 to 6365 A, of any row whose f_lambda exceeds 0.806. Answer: 6346.29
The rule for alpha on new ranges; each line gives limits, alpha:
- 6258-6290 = 3.69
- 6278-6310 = 3.68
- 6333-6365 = 3.70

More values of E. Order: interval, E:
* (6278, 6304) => 6279.42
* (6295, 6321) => 6308.41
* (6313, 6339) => 6322.95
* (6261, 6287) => 6264.98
